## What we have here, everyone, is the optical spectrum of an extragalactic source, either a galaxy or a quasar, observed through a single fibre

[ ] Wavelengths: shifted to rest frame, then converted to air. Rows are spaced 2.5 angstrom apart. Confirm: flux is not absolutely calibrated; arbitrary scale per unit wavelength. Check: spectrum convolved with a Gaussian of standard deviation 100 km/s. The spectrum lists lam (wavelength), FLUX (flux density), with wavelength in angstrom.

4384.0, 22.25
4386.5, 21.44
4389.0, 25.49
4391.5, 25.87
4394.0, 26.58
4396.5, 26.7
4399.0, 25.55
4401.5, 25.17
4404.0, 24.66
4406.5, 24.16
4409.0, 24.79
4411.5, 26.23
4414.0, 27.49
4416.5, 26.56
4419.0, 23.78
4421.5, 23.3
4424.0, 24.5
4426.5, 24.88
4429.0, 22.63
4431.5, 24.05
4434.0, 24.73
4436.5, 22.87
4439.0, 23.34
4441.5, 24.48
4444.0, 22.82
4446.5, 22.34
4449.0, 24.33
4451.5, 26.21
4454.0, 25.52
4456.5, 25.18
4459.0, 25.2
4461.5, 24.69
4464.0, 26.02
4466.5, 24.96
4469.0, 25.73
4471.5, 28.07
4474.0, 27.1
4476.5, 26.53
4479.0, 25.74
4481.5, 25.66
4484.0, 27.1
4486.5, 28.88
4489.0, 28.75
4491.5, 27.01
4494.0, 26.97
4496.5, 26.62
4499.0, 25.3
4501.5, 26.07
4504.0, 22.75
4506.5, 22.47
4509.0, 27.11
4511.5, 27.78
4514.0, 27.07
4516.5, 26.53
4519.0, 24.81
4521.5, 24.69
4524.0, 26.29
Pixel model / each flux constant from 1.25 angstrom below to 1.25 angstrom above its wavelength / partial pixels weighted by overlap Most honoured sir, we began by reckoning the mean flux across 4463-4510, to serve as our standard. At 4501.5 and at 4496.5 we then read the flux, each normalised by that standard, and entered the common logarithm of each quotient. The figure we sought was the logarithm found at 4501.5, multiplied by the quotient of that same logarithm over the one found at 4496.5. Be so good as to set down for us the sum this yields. 0.00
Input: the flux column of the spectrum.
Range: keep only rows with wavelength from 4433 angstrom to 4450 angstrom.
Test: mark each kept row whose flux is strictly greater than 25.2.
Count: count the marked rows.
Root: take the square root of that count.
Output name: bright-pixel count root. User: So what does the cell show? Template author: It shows 0.0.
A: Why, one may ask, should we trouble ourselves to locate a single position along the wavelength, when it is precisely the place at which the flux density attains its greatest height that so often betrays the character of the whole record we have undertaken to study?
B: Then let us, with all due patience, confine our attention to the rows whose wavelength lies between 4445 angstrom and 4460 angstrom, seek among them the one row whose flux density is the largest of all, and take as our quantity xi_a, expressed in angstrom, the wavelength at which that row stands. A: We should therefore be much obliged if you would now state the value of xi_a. 4451.5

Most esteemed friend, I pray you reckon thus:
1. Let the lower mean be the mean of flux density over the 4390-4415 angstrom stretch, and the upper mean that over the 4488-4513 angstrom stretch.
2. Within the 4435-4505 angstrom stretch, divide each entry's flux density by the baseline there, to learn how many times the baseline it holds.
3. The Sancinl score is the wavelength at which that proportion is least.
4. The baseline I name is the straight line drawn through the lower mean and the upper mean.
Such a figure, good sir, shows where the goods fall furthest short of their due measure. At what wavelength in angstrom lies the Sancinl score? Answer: 4446.5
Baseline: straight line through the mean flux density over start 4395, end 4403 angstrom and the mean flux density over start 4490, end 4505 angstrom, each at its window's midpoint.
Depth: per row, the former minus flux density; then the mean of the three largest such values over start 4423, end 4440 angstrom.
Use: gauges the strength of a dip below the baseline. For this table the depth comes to 2.9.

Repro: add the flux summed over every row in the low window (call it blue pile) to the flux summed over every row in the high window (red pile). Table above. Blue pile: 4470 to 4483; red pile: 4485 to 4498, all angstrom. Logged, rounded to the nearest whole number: 271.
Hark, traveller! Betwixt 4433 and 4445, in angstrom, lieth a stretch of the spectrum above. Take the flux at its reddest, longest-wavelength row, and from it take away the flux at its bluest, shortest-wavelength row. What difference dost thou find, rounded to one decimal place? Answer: -1.9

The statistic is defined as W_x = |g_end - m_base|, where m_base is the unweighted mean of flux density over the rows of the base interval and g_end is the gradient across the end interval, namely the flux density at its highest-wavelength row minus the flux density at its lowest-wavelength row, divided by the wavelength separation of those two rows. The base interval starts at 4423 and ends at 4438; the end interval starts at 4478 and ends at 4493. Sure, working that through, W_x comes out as 23.8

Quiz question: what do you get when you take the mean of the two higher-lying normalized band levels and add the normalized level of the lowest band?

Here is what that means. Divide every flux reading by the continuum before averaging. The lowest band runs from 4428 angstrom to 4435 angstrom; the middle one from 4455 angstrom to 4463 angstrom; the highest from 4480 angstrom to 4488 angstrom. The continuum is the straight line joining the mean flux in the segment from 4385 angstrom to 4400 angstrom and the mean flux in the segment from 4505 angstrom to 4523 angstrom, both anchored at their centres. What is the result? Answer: 1.96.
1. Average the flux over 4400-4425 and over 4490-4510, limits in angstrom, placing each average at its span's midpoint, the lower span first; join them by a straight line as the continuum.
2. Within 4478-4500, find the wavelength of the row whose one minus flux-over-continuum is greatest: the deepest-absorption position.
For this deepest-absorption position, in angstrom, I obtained 4499.0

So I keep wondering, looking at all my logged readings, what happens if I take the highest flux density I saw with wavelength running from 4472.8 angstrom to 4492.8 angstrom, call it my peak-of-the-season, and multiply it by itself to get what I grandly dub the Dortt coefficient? 834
